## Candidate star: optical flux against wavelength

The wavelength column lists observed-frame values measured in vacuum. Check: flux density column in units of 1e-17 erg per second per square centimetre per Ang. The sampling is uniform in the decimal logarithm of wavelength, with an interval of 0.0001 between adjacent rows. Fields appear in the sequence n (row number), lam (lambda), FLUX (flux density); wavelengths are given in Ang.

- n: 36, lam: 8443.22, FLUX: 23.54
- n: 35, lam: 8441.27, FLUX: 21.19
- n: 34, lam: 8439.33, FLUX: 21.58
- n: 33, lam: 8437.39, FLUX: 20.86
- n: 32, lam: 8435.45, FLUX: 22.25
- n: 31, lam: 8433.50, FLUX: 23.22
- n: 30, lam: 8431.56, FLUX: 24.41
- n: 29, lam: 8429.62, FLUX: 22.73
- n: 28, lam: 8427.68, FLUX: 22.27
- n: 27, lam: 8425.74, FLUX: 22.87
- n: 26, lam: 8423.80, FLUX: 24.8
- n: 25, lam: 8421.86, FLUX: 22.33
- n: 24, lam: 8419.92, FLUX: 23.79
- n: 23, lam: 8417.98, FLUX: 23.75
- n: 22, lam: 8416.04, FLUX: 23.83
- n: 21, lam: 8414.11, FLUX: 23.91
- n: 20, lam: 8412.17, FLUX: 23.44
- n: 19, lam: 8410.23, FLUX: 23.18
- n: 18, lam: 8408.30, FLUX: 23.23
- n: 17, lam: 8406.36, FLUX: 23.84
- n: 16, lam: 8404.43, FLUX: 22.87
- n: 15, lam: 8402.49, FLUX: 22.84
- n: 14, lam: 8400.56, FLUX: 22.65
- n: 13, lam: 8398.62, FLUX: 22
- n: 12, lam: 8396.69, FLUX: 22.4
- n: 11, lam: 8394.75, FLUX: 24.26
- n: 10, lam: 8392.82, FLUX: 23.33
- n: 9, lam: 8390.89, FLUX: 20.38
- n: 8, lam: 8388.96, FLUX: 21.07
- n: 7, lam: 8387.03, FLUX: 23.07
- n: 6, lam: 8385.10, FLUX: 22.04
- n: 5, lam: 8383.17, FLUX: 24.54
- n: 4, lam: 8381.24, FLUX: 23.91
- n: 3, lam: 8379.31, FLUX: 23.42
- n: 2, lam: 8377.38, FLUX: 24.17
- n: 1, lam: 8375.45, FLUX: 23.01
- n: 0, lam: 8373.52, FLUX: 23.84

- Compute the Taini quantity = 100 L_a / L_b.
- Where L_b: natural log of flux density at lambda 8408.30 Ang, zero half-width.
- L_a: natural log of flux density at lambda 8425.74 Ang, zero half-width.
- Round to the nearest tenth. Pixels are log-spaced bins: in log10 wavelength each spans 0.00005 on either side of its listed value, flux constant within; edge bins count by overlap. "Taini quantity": 99.5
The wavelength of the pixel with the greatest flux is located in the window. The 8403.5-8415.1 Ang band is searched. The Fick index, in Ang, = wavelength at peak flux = 8414.11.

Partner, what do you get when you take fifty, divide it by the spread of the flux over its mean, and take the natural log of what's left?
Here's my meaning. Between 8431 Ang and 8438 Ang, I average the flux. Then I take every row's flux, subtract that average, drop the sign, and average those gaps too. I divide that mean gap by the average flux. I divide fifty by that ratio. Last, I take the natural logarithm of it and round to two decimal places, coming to 6.91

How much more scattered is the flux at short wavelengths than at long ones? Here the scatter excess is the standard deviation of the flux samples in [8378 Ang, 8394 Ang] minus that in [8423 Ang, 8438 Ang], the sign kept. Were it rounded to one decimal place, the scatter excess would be 0.2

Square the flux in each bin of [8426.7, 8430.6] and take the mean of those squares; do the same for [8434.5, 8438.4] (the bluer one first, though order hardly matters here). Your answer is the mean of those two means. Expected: 486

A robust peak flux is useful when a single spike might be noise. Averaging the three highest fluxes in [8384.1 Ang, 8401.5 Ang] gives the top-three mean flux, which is 23.6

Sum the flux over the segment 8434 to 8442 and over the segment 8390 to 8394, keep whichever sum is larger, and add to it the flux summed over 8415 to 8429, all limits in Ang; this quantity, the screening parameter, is 250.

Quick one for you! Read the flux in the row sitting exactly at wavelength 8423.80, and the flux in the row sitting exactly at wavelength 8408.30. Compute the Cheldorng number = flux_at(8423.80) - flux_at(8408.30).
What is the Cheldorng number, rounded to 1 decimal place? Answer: 1.6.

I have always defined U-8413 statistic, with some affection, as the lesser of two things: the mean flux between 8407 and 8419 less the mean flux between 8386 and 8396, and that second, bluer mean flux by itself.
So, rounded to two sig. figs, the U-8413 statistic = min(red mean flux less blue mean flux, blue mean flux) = 1.1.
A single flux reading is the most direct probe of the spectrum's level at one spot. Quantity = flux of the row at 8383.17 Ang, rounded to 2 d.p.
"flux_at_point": 24.54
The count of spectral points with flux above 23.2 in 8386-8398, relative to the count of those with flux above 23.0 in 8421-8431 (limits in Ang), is 2.0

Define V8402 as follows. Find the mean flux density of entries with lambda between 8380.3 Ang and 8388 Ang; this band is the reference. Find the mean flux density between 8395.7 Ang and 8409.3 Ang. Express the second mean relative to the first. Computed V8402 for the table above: 0.98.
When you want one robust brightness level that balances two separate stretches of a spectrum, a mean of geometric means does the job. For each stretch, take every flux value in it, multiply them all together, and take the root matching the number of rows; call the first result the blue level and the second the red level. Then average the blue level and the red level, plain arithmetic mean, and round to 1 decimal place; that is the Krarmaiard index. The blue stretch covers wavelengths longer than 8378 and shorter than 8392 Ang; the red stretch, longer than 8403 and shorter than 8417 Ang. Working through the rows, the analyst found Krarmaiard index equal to 23.0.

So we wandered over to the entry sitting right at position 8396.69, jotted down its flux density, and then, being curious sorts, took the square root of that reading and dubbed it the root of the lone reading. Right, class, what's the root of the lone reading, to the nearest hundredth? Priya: 4.73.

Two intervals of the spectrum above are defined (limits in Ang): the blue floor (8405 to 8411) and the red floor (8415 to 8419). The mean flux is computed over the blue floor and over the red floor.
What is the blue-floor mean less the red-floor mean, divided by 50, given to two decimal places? -0.01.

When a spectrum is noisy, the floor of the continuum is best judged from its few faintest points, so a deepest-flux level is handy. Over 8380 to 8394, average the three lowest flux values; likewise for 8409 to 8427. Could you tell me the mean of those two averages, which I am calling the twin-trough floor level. 22.0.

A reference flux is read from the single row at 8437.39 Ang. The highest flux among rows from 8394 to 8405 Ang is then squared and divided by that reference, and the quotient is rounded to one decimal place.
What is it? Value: 28.2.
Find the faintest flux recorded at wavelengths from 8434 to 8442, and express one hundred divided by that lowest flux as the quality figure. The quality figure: 4.79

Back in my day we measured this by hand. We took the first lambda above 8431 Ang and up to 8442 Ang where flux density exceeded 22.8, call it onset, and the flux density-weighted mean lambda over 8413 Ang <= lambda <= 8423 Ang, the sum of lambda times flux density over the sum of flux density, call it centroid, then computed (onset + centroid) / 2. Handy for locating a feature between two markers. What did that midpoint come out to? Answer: 8424.7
